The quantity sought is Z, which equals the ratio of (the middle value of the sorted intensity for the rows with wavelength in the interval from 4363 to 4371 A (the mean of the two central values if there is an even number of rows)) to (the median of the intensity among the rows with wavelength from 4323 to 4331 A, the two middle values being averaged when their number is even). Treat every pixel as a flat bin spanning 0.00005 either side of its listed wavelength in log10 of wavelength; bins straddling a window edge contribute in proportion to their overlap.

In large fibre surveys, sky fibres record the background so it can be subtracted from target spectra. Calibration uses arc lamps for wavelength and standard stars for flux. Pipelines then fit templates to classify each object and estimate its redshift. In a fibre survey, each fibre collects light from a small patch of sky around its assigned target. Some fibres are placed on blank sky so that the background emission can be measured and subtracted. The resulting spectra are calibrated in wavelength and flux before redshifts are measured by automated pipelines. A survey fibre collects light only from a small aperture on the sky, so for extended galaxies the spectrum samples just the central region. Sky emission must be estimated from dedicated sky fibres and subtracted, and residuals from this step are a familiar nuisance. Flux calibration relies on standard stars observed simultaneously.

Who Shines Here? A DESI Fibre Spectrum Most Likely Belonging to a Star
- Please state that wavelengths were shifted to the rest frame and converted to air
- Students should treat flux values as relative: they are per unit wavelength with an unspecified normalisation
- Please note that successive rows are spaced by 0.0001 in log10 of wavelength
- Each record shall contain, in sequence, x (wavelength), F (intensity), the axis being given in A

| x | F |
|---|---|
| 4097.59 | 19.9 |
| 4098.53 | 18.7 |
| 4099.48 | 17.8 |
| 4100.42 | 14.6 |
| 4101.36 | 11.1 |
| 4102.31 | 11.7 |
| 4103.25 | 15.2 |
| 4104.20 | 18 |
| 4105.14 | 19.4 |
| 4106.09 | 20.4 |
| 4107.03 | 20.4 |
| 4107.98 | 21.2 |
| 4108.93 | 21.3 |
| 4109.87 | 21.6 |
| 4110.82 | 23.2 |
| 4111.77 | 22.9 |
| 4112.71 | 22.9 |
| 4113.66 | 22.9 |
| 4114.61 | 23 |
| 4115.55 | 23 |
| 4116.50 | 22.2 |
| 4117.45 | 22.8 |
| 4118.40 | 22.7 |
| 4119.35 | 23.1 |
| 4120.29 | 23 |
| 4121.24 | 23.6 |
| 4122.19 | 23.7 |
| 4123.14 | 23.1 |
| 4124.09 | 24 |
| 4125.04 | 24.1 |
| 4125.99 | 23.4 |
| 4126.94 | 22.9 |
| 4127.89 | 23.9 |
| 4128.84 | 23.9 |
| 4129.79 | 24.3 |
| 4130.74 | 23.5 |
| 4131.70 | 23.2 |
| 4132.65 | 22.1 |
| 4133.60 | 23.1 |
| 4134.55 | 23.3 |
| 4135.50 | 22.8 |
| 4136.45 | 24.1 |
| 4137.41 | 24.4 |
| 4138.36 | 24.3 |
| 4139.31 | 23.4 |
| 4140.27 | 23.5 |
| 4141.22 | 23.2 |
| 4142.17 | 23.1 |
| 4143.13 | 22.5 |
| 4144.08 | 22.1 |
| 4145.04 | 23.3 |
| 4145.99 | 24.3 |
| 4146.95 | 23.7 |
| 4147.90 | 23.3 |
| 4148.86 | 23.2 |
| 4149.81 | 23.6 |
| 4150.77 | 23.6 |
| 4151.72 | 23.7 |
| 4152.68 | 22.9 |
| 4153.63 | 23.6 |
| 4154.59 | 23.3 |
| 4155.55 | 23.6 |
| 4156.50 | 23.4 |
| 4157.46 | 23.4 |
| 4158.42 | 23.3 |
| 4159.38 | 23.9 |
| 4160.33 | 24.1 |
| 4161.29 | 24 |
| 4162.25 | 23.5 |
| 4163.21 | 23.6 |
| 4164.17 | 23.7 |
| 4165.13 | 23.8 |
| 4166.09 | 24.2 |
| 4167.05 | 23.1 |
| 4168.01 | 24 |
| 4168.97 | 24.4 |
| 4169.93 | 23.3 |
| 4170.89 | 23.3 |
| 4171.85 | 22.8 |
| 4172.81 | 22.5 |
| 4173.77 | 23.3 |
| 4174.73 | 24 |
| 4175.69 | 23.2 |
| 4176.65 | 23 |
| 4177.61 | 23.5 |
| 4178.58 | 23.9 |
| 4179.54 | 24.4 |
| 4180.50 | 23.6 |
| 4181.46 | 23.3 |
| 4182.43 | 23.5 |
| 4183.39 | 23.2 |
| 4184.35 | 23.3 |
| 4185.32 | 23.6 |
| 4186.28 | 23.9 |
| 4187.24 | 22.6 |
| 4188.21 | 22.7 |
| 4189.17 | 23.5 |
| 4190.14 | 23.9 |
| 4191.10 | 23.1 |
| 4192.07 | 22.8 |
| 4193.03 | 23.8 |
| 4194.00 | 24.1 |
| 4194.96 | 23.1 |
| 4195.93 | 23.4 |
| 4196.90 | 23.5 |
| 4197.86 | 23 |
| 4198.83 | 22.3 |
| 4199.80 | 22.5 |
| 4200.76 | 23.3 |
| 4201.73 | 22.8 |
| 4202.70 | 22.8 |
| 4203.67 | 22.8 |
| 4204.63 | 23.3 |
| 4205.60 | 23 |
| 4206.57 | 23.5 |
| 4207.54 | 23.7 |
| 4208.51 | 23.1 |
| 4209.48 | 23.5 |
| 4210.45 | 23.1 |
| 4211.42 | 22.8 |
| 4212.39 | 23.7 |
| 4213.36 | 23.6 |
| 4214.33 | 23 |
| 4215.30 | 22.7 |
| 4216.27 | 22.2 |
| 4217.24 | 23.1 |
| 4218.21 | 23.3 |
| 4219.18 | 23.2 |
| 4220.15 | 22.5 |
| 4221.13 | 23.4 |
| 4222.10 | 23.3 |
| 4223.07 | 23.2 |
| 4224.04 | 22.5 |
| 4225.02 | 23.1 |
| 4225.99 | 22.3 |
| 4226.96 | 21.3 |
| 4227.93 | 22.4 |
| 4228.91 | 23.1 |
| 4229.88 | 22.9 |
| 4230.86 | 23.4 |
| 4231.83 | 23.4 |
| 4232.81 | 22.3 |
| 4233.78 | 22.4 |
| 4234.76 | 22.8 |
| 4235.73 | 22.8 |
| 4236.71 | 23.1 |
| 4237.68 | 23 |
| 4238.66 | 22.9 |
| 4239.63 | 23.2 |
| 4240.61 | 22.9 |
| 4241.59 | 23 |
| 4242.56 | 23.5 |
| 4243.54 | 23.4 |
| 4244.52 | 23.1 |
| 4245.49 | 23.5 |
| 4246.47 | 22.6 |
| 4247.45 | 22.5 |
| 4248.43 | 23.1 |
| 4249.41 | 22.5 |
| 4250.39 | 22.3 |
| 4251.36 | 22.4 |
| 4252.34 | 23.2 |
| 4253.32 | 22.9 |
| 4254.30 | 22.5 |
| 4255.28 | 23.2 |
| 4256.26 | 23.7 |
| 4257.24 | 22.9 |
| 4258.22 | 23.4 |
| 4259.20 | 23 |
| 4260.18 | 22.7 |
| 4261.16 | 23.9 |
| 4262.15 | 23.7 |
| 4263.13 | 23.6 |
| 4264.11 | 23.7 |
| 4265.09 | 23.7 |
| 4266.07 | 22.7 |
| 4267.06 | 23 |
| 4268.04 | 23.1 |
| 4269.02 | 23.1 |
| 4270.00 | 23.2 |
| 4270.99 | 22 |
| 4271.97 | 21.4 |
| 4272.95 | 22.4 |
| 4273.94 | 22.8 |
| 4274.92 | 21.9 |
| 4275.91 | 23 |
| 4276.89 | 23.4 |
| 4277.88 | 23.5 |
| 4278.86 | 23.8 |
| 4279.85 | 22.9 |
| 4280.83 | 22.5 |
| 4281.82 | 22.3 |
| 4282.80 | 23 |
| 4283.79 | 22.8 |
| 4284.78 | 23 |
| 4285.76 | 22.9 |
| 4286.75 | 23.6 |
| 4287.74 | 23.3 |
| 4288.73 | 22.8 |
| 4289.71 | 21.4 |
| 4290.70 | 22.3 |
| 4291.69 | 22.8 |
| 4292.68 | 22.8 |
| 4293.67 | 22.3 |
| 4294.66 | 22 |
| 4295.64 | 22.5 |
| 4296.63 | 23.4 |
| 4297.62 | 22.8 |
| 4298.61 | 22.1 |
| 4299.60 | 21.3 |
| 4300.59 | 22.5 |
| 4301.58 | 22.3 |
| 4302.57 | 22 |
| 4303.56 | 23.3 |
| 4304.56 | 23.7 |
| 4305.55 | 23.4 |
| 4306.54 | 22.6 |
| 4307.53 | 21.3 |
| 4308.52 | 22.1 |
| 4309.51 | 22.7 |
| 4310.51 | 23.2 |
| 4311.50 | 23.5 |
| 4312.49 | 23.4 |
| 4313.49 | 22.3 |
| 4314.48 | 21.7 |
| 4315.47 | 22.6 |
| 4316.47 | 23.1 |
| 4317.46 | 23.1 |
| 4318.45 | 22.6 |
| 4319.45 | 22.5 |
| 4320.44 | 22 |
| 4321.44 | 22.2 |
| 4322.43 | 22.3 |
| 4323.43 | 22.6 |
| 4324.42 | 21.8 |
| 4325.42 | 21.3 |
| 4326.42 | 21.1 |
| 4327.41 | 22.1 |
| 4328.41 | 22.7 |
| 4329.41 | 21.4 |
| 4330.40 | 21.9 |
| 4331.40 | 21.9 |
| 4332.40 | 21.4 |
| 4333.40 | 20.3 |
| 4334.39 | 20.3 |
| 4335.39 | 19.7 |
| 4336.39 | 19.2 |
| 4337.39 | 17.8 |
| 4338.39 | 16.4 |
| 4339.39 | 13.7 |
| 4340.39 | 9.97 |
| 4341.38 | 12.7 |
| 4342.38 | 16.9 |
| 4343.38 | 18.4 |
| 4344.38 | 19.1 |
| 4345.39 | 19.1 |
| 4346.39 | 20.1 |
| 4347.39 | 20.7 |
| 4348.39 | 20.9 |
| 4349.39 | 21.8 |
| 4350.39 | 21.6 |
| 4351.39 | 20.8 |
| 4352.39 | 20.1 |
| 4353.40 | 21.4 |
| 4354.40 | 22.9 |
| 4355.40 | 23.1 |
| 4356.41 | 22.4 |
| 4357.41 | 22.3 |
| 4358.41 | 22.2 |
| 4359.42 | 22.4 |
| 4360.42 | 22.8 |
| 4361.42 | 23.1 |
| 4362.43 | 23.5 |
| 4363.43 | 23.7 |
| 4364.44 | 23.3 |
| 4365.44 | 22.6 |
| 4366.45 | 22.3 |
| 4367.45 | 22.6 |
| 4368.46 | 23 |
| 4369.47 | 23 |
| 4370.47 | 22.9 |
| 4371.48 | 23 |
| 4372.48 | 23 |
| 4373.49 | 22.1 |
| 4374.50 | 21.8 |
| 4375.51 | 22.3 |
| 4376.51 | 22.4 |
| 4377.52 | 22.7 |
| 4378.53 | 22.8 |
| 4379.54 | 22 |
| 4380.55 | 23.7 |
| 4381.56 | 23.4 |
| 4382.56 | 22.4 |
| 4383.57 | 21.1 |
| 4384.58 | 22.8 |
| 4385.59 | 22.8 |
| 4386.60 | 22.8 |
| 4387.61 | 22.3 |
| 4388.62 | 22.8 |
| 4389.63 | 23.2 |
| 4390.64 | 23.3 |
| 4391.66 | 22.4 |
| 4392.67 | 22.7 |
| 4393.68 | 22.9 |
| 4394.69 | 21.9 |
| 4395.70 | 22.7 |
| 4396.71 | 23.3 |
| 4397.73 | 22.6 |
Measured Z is 1.05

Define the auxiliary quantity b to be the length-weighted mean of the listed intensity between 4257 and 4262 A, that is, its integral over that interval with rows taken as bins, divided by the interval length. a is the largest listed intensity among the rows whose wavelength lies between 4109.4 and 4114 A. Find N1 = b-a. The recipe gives 0.0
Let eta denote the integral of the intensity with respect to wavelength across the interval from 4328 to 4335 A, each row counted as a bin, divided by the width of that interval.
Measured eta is 21.4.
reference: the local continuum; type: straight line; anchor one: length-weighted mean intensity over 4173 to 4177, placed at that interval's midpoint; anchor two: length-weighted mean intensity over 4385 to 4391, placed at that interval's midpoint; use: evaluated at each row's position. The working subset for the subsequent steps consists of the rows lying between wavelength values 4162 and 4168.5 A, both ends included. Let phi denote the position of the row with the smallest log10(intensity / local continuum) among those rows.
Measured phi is 4167.05 A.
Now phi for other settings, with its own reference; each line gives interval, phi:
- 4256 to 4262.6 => 4260.18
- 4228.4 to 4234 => 4232.81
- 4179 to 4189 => 4187.24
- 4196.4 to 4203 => 4198.83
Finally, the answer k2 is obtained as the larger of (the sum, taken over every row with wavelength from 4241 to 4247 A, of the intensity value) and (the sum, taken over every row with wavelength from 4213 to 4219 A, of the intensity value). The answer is 139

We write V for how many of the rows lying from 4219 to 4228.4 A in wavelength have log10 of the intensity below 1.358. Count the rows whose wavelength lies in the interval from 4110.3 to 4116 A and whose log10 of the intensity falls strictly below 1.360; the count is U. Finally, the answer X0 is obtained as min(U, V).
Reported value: 3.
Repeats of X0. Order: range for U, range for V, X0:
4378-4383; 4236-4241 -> 0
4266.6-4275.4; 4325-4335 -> 5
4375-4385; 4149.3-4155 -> 0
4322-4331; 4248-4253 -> 3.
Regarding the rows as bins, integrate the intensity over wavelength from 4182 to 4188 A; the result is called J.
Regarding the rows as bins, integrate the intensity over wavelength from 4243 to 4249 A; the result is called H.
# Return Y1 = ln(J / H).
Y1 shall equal 0.01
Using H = 138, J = 140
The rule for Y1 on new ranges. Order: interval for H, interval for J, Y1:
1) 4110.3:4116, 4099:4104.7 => -0.44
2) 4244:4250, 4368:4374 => 0.00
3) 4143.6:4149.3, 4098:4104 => -0.39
